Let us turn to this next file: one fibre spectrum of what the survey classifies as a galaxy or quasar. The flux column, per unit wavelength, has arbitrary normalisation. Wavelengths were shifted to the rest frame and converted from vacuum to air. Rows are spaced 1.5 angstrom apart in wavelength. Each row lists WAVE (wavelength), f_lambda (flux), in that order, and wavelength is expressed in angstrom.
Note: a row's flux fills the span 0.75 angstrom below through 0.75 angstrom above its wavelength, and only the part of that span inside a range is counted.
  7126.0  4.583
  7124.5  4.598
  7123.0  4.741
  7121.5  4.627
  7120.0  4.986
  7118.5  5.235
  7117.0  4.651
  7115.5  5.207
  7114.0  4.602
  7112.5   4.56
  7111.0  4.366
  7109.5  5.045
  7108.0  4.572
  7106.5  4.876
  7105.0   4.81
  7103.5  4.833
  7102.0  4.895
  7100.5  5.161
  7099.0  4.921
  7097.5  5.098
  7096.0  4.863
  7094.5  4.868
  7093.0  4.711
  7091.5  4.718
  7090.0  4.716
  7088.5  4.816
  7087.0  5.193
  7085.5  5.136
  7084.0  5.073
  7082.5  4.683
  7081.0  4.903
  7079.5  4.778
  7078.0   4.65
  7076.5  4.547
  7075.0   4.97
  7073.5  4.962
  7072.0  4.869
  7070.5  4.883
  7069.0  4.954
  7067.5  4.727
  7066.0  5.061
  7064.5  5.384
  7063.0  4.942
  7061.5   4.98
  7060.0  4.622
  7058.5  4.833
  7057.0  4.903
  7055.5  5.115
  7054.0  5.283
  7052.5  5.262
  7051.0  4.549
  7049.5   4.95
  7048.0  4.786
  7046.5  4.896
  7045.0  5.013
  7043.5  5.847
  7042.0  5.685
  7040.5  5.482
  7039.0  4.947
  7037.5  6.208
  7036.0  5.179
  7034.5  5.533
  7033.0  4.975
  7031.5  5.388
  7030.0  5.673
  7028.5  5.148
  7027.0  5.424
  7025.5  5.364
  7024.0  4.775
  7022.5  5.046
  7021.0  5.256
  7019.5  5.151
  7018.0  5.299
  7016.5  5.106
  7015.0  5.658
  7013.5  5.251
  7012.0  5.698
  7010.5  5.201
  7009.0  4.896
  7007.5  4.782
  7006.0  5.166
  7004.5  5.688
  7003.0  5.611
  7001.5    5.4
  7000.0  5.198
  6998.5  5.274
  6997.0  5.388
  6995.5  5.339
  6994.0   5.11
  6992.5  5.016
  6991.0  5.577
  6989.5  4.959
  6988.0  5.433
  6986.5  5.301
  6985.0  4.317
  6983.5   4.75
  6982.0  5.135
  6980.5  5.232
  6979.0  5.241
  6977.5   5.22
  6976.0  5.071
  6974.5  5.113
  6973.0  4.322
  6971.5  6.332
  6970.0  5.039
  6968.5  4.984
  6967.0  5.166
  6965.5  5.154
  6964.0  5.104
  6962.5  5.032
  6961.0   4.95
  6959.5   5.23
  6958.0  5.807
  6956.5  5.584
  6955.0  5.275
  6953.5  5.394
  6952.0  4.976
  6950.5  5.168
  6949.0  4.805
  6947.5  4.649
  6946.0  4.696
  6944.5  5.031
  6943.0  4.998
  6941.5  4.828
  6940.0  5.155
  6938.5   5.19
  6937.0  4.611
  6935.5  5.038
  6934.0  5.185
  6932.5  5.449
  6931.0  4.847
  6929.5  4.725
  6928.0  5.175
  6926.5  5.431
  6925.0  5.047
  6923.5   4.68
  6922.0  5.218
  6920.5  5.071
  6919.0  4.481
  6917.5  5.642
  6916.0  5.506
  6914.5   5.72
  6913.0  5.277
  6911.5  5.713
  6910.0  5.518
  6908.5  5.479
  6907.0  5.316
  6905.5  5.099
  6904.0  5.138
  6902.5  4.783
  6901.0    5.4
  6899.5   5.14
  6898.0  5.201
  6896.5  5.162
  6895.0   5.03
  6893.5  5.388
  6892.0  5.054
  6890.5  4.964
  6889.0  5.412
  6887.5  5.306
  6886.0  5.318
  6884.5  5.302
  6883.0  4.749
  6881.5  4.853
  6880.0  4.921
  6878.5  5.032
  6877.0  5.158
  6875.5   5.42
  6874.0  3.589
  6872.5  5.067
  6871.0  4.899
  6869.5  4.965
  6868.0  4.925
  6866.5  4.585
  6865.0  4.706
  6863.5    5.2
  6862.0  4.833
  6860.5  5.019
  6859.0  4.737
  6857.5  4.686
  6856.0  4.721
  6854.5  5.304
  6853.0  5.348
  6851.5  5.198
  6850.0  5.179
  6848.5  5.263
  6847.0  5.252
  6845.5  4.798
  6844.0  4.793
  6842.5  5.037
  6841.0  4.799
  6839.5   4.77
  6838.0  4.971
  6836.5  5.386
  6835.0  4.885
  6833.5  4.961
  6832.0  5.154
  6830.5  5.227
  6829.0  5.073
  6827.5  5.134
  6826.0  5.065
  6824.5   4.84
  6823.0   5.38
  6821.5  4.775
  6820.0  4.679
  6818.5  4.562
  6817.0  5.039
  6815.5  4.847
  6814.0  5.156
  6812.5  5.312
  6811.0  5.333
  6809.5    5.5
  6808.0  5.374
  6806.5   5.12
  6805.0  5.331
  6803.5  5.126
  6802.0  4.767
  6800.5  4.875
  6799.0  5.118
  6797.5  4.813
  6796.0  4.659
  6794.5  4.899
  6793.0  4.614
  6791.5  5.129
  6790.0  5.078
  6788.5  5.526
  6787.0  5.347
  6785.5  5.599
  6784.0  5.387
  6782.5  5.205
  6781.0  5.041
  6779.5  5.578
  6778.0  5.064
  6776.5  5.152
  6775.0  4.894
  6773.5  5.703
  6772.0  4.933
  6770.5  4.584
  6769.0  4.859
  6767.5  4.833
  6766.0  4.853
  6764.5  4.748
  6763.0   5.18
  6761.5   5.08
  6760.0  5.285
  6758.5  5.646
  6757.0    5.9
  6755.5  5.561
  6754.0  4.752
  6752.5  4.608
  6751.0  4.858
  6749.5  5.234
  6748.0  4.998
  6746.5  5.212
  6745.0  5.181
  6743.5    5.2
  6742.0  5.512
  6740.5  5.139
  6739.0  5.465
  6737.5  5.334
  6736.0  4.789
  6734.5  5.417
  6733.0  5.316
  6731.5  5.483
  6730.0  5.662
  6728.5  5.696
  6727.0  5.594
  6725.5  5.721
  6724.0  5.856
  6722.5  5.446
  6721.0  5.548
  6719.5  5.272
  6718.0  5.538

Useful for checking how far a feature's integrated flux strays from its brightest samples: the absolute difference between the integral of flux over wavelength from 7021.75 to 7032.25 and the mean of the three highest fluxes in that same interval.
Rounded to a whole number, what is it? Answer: 50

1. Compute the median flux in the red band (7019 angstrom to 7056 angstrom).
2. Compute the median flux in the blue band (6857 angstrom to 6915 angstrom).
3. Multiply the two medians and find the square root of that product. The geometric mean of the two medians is 5.14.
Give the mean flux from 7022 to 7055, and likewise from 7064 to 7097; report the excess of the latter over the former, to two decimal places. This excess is -0.36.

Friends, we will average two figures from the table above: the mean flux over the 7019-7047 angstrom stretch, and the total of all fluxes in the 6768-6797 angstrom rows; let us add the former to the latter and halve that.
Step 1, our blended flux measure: 51.3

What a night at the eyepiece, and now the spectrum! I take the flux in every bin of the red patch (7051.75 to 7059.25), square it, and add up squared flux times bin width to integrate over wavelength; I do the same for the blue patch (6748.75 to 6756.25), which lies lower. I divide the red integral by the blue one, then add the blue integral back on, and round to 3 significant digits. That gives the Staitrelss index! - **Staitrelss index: 190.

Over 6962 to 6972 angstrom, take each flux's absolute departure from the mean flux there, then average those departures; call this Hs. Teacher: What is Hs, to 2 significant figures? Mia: 0.31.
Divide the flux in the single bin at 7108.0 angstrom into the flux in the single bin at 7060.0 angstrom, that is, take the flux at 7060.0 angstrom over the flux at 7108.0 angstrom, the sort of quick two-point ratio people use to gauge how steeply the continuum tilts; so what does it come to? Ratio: 1.01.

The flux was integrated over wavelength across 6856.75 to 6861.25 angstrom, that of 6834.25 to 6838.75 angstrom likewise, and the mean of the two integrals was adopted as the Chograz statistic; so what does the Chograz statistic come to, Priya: 22.3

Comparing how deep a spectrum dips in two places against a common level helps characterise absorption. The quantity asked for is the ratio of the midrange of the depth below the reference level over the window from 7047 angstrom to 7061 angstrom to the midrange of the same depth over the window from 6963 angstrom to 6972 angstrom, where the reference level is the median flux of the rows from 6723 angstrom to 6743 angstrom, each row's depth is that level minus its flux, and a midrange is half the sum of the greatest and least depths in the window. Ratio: -3.2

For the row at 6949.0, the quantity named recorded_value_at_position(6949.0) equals 4.805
